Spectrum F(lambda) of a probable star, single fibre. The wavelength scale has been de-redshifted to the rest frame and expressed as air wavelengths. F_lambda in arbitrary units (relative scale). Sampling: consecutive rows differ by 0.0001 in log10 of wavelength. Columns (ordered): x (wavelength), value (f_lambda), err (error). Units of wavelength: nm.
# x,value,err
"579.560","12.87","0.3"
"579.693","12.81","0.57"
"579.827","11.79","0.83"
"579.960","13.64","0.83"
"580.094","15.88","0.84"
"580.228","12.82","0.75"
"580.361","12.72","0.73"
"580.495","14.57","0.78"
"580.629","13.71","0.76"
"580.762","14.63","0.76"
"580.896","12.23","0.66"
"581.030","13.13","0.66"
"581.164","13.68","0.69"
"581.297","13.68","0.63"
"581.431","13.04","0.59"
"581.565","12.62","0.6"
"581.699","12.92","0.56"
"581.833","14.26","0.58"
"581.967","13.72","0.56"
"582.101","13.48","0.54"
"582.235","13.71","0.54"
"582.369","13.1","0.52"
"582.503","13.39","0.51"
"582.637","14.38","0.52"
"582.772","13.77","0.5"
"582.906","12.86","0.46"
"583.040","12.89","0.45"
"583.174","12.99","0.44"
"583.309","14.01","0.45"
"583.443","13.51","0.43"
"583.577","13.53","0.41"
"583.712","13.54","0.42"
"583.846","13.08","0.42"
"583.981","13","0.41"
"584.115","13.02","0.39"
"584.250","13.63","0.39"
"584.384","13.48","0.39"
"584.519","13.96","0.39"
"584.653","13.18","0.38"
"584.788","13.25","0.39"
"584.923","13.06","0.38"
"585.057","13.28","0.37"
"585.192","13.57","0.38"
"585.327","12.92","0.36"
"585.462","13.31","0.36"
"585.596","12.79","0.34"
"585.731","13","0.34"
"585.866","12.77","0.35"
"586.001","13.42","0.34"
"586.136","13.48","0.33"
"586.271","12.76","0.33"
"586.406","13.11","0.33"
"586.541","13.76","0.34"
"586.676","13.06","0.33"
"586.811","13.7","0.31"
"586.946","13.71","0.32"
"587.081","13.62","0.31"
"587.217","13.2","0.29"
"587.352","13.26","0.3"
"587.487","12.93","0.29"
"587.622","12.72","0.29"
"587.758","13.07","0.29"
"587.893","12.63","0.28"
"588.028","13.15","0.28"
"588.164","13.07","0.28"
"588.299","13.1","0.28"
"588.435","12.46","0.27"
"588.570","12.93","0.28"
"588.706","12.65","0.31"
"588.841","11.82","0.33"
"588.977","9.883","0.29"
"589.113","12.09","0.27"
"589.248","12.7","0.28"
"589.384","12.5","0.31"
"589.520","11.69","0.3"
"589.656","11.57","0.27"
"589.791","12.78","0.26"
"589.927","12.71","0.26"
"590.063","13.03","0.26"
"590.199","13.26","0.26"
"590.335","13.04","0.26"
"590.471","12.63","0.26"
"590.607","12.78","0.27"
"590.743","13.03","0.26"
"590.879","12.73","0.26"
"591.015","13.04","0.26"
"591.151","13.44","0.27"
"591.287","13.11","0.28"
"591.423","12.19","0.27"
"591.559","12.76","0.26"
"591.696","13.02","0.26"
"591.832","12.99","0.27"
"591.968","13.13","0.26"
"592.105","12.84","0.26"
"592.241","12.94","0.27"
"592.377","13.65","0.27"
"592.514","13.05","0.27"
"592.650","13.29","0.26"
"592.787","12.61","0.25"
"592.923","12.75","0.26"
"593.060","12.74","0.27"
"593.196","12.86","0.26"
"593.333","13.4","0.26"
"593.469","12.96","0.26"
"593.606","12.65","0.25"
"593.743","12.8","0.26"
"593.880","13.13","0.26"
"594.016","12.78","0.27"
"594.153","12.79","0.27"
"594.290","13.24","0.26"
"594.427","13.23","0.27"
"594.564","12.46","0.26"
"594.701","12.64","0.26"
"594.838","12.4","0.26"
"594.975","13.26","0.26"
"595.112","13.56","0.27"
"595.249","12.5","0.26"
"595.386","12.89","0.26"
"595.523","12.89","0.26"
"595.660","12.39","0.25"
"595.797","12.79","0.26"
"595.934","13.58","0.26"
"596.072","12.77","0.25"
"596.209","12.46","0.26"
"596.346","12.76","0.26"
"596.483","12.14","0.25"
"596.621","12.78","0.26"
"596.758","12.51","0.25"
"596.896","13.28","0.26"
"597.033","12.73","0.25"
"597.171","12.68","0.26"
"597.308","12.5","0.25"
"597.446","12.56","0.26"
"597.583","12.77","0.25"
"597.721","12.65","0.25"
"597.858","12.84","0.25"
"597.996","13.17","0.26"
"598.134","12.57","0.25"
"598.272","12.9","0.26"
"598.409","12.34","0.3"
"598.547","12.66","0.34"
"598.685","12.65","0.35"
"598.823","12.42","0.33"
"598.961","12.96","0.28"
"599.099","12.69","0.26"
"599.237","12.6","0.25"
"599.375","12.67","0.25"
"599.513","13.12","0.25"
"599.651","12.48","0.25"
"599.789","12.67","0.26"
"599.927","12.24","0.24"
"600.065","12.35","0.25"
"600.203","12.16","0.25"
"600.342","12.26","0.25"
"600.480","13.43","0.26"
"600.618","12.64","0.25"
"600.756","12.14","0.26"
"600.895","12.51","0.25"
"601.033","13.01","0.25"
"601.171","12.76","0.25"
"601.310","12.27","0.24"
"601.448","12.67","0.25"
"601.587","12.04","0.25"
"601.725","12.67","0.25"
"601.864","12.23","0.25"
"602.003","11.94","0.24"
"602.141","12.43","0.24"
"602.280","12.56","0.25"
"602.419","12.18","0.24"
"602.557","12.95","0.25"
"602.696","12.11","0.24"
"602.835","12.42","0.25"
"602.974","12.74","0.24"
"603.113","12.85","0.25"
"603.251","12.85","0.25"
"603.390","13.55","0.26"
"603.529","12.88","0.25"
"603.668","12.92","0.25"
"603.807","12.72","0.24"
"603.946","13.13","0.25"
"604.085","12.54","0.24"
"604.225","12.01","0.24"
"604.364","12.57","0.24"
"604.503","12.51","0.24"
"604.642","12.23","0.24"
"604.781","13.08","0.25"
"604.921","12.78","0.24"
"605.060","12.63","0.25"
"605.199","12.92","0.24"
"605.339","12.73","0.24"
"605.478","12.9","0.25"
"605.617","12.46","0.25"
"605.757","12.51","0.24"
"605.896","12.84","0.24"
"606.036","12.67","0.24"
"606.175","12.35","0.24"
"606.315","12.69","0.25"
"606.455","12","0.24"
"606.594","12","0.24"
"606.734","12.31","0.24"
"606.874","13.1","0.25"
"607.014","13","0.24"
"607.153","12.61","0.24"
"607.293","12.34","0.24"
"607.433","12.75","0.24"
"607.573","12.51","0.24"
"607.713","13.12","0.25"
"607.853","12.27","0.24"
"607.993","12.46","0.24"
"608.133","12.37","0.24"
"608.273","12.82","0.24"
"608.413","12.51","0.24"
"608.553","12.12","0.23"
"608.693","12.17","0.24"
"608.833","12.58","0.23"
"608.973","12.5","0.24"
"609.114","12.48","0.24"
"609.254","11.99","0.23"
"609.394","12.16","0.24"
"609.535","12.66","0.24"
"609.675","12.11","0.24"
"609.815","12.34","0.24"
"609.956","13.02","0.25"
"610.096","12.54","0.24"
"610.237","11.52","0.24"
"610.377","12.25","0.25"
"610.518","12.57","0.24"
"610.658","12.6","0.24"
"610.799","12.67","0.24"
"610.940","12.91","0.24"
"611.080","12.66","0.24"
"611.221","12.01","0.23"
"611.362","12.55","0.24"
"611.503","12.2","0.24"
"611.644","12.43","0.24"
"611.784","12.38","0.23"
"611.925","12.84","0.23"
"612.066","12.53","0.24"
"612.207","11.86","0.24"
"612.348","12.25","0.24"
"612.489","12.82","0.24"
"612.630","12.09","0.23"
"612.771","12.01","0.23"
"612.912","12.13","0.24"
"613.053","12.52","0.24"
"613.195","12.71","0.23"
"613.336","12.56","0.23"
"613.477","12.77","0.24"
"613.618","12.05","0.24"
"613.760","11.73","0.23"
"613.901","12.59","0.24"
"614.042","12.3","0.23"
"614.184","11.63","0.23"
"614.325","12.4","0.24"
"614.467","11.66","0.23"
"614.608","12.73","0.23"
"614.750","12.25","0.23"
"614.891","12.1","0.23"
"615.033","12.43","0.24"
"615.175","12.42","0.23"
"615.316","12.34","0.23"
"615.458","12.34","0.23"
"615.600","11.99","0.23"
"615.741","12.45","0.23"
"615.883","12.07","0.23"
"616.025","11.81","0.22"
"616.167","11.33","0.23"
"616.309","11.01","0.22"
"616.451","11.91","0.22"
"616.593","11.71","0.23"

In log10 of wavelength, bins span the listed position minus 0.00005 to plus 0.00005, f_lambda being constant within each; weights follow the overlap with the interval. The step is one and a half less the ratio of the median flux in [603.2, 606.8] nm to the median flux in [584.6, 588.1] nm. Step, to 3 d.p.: 0.537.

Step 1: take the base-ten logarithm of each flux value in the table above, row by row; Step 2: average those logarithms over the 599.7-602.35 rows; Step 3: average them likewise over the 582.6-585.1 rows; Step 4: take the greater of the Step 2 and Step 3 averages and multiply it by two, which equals 2.25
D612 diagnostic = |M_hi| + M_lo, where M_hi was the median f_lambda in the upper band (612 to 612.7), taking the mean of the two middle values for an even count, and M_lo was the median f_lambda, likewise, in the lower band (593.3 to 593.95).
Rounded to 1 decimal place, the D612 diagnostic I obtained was 25.2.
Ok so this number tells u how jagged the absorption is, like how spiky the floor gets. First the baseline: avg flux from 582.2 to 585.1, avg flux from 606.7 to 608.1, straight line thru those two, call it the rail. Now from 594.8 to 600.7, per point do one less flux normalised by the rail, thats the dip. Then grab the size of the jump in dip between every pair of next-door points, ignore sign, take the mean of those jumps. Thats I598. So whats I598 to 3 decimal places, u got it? 0.031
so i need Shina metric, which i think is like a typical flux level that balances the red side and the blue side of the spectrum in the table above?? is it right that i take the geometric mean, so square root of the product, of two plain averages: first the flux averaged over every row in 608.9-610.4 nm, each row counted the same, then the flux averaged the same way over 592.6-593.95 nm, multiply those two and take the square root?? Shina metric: 12.6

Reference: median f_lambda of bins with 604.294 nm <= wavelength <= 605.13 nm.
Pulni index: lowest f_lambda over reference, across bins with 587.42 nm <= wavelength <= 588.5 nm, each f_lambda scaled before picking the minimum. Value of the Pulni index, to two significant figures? 0.99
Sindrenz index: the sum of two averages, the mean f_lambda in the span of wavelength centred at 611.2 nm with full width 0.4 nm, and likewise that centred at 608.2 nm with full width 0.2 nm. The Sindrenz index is 25.0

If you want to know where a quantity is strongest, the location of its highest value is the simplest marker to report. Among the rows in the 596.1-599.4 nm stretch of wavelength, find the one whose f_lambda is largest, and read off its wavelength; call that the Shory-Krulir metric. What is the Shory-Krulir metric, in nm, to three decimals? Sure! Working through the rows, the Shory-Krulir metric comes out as 596.896 nm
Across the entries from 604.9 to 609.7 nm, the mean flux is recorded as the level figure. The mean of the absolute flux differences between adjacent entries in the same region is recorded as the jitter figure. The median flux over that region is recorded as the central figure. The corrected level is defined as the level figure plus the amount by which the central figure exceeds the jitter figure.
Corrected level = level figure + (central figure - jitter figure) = 24.7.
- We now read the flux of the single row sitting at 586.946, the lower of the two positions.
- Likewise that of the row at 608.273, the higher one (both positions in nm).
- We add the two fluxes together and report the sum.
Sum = 26.5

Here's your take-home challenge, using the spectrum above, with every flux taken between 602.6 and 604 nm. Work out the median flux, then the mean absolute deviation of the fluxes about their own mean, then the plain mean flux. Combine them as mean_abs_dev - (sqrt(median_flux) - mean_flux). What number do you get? 9.49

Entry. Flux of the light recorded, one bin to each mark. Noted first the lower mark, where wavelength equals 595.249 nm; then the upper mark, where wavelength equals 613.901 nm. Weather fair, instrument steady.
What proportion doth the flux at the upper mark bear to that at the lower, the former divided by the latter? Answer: 1.01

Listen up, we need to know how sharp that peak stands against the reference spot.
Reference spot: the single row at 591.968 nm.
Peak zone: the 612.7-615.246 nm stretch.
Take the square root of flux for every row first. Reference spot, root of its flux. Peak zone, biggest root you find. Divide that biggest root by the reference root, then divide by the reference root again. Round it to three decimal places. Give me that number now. 0.272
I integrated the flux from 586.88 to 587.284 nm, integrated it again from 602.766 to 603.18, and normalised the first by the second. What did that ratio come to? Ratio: 1.04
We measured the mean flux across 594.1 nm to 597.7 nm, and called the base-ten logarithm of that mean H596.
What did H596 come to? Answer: 1.11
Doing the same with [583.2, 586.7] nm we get 1.12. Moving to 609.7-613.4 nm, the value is 1.09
